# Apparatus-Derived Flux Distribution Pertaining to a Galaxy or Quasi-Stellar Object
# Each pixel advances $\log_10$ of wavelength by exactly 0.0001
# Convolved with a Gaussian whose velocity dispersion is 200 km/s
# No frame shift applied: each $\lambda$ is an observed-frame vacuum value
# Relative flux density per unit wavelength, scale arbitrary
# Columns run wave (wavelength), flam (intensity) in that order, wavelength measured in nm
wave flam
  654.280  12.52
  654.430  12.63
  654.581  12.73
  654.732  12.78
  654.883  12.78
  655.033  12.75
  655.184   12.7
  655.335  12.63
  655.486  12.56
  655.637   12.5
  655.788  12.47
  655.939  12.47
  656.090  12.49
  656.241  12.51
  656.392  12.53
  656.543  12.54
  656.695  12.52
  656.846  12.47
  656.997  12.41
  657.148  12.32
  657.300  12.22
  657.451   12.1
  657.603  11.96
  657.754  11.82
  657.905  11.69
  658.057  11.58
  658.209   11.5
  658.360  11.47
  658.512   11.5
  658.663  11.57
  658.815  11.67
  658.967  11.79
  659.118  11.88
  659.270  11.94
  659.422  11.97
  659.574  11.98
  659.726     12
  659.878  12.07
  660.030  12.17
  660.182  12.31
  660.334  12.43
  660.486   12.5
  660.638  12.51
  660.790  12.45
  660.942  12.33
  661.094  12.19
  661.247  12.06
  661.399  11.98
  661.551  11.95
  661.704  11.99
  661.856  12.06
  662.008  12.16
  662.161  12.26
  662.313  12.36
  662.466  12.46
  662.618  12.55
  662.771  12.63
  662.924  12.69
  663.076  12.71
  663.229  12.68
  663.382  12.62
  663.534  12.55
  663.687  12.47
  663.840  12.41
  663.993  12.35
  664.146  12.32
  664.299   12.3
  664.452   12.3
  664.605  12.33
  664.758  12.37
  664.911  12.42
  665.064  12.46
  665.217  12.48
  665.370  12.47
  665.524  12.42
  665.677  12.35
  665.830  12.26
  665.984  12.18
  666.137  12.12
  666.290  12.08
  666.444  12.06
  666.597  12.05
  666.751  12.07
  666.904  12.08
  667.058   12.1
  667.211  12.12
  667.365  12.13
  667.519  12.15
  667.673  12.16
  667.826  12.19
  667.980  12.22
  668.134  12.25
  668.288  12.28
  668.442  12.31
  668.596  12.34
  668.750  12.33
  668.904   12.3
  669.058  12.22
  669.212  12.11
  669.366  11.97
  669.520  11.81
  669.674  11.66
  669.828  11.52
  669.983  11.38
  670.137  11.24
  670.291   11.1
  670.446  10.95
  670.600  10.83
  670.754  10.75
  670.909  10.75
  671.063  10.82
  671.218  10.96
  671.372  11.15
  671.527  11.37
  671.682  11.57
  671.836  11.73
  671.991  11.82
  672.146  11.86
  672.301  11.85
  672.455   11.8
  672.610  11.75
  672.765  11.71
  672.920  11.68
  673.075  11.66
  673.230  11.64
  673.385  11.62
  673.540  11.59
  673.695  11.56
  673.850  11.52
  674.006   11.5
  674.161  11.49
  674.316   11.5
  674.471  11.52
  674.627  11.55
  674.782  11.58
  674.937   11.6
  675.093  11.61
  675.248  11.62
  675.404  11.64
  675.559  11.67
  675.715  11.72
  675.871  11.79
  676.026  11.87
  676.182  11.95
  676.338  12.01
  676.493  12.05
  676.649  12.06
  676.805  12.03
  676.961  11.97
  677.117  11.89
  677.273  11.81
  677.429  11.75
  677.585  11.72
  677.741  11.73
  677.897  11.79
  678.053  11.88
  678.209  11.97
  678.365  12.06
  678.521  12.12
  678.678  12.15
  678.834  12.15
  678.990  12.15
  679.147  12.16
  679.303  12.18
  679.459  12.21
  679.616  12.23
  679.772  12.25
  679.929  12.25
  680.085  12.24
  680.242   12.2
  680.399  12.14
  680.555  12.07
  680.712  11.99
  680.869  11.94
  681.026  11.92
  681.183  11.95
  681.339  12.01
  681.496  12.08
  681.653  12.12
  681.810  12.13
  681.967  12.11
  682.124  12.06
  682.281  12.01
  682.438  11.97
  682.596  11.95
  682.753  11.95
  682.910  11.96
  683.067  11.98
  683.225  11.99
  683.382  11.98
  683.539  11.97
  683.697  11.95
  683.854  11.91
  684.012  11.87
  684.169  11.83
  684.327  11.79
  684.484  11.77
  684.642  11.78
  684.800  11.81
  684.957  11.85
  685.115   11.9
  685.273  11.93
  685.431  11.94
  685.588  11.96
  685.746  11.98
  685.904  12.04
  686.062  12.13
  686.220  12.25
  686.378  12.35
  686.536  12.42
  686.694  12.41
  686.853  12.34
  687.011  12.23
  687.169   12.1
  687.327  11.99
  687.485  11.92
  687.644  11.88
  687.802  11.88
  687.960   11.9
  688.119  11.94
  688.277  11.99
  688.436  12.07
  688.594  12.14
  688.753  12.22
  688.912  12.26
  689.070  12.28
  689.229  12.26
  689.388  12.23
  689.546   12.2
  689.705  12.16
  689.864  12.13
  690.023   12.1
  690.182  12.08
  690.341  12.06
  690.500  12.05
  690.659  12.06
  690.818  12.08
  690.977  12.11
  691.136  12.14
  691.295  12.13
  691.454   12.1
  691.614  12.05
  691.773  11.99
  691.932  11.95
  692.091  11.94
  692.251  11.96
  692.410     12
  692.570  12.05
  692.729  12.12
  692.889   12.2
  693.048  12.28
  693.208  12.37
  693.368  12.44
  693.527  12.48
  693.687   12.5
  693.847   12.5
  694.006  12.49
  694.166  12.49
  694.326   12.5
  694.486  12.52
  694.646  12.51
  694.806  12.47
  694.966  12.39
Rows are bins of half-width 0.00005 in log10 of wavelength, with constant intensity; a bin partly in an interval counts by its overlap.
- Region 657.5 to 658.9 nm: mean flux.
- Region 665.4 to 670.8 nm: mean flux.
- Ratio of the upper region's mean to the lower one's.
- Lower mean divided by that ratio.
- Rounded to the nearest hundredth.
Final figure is 11.34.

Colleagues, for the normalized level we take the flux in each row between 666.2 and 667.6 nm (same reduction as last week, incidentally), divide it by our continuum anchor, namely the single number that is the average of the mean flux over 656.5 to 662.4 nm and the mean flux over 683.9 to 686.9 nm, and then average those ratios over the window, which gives 1.00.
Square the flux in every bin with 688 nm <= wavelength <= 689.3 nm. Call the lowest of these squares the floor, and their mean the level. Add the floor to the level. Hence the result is 290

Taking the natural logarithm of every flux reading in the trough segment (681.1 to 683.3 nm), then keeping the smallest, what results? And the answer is 2.48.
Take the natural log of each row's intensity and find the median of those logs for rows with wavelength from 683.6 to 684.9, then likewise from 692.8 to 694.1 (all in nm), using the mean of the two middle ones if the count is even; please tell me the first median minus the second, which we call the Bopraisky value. -0.05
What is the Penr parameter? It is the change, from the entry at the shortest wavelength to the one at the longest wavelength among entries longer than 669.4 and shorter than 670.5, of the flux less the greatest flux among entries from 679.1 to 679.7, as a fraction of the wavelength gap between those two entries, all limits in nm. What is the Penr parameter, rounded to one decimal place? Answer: -0.9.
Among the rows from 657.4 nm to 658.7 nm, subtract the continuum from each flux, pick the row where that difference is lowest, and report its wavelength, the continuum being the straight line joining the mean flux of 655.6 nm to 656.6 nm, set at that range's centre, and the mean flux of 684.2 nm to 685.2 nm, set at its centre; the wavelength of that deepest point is 658.360 nm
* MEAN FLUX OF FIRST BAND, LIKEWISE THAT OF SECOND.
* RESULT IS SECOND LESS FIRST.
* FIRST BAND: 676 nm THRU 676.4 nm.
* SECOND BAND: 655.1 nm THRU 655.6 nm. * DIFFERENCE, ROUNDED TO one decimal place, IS 0.7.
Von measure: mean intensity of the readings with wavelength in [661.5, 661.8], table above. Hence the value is 11.97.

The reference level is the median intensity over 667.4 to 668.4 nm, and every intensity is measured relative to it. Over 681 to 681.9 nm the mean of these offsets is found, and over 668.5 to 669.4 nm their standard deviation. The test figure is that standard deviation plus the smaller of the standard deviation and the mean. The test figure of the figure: 0.0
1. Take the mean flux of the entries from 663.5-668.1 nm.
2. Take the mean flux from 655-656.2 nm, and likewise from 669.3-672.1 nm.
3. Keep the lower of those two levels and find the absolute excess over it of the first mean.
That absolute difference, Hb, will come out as 1.0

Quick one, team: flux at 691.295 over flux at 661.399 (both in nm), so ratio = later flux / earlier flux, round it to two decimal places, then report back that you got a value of 1.01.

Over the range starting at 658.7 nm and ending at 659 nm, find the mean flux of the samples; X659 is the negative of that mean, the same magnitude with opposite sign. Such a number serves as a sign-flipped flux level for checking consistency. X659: -11.7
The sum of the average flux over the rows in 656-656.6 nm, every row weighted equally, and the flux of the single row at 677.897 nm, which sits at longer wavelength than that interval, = 24.3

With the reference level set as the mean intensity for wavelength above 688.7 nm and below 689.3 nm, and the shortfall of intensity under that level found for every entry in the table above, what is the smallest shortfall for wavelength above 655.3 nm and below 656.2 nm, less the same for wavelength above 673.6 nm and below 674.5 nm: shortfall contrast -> -1.07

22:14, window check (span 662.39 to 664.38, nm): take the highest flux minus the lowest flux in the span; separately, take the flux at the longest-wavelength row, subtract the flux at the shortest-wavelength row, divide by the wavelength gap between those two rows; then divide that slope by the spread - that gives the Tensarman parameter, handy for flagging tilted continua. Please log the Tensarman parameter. -0.21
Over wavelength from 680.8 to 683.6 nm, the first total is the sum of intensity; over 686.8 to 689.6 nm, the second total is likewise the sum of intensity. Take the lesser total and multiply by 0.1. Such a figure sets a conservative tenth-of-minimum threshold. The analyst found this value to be 21.6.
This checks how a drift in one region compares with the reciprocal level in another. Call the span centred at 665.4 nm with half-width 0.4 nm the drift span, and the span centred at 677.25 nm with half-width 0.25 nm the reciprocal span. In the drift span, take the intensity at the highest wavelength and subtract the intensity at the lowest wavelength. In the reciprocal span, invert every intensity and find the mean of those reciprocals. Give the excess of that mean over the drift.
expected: 0.19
